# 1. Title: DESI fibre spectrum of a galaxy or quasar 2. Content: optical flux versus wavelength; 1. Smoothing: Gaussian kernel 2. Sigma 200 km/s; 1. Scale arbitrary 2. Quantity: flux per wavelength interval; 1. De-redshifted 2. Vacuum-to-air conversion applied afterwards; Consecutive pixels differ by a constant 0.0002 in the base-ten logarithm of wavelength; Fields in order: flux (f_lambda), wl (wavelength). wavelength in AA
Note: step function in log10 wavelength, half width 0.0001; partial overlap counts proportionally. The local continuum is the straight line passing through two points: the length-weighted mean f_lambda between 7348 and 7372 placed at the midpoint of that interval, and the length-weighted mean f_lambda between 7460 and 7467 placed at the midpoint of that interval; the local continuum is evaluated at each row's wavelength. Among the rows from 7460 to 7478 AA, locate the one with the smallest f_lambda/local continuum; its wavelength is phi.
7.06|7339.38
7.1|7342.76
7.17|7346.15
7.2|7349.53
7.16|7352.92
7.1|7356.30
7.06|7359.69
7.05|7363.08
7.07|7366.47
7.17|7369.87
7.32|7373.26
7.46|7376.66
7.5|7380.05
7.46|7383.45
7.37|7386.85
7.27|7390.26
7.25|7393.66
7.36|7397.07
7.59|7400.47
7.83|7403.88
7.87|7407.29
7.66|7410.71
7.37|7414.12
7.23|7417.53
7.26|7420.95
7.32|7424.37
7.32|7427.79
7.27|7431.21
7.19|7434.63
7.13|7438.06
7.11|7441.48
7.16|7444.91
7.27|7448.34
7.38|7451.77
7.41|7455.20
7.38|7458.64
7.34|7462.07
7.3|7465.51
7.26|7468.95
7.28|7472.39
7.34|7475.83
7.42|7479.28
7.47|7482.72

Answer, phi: 7468.95 AA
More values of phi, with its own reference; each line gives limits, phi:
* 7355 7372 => 7363.08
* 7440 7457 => 7441.48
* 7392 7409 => 7393.66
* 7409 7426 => 7417.53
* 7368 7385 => 7369.87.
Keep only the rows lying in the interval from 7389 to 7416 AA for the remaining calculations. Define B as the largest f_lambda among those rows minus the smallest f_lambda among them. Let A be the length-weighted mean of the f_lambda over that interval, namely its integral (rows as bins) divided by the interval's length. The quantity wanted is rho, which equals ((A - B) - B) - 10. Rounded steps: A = 7.53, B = 0.62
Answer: -3.7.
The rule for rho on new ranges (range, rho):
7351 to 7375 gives -3.4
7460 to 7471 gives -2.9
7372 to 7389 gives -2.9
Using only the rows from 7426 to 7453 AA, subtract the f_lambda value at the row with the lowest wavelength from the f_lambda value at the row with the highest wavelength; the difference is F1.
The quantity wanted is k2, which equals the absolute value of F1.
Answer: 0.060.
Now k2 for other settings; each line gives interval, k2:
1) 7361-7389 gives 0.320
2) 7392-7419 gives 0.020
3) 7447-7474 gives 0.010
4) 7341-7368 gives 0.030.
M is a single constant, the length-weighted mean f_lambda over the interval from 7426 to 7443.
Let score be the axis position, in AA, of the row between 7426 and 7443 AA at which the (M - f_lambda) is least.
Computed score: 7427.79 AA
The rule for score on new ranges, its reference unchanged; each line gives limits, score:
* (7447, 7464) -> 7455.20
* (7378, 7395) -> 7380.05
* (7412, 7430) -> 7414.12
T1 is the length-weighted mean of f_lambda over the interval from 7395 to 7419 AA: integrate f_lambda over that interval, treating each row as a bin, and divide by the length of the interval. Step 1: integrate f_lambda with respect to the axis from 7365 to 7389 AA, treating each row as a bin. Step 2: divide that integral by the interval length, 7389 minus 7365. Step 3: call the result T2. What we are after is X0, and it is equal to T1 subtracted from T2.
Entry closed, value -0.22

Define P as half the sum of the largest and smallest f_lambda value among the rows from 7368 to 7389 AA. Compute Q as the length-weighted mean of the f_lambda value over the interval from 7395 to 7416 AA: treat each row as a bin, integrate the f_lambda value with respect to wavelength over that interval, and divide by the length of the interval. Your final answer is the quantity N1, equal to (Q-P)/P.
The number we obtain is 0.04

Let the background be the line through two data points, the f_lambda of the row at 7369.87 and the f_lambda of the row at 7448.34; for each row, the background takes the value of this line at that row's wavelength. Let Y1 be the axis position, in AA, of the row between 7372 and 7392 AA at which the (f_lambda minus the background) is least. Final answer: 7390.26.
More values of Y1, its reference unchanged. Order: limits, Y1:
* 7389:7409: 7393.66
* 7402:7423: 7417.53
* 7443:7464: 7444.91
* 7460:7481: 7468.95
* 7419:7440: 7438.06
